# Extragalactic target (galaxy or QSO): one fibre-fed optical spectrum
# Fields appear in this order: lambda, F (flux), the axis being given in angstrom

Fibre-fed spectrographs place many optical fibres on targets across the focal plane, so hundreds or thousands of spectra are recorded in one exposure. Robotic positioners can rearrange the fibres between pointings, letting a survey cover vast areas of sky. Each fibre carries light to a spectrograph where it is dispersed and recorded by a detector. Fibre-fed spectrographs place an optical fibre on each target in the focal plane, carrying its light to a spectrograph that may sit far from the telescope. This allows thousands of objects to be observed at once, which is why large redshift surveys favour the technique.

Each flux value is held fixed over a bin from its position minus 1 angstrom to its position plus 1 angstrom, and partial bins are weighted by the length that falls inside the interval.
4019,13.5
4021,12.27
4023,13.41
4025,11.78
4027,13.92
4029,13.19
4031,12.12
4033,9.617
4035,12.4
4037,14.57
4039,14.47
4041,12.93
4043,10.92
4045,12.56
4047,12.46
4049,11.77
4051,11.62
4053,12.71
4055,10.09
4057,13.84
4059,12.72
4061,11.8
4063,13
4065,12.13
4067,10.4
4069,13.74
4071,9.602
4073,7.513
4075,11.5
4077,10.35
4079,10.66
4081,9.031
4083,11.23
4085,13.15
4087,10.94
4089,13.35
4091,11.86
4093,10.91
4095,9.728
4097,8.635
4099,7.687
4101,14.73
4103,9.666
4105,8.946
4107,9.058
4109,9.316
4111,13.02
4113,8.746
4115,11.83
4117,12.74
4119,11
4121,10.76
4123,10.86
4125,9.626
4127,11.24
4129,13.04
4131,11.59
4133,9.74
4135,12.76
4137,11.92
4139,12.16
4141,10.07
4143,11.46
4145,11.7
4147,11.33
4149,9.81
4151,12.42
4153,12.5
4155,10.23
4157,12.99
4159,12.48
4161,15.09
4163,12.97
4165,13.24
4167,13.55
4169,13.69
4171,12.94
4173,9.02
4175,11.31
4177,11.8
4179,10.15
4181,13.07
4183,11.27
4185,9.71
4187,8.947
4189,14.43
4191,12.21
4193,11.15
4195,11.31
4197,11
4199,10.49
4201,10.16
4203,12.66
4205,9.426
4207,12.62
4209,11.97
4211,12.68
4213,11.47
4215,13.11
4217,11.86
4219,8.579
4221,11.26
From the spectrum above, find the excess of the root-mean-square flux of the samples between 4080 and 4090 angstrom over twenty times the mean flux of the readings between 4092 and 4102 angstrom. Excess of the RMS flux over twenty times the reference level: -195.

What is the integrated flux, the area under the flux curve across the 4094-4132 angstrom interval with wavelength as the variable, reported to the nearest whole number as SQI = 404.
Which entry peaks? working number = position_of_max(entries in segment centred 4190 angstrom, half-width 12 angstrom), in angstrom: 4189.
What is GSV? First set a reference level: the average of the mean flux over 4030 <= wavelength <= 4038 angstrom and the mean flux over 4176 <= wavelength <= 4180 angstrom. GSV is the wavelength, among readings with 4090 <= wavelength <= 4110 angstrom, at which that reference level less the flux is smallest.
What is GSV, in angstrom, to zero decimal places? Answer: 4101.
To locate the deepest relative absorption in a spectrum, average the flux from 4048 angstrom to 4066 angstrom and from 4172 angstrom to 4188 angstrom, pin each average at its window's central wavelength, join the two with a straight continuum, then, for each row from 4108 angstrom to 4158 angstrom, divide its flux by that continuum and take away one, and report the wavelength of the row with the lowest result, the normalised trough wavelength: 4113 angstrom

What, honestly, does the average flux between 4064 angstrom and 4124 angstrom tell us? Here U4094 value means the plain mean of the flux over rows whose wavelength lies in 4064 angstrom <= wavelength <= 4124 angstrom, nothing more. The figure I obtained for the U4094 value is 10.8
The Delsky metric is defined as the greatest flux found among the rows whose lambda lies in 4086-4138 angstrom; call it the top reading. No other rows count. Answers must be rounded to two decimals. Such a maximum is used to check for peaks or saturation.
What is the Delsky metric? 14.73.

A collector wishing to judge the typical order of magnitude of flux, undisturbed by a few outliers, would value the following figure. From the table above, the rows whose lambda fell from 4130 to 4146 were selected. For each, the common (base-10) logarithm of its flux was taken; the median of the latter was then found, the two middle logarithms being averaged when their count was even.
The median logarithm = 1.066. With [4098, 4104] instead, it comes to 0.985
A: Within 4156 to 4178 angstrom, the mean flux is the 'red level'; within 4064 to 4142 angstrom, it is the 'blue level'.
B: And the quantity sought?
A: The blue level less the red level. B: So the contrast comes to -1.7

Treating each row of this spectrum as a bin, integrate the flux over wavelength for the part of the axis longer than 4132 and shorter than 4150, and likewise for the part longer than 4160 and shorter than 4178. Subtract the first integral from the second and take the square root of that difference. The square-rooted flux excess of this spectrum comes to 5.0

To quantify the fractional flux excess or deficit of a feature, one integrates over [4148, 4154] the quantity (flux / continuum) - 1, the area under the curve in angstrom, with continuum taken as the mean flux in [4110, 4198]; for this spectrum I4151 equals 0.0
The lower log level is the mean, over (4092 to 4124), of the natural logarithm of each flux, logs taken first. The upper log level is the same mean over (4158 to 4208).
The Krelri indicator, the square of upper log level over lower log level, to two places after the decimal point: 1.11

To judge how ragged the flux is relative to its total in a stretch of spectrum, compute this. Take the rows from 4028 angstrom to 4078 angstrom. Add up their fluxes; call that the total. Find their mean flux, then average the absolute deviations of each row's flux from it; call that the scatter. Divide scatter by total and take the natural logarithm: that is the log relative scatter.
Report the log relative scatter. -5.45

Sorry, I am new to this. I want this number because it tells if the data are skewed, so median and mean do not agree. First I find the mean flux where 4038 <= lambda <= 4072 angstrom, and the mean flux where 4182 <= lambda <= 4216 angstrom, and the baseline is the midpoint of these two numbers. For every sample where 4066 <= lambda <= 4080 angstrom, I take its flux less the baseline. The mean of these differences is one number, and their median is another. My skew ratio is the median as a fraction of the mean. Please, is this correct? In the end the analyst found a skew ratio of 1.1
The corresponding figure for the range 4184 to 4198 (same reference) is 1.2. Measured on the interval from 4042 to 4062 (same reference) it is 1.3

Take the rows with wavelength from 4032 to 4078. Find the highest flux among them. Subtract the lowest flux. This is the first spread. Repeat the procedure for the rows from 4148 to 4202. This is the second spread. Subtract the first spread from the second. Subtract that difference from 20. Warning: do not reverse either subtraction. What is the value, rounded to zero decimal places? 21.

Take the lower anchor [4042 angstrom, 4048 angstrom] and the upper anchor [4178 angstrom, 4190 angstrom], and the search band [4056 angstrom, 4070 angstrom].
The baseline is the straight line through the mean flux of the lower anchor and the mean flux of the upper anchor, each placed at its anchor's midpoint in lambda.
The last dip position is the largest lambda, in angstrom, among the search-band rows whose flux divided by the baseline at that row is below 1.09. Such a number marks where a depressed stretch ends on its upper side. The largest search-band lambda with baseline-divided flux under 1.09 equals 4067 angstrom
